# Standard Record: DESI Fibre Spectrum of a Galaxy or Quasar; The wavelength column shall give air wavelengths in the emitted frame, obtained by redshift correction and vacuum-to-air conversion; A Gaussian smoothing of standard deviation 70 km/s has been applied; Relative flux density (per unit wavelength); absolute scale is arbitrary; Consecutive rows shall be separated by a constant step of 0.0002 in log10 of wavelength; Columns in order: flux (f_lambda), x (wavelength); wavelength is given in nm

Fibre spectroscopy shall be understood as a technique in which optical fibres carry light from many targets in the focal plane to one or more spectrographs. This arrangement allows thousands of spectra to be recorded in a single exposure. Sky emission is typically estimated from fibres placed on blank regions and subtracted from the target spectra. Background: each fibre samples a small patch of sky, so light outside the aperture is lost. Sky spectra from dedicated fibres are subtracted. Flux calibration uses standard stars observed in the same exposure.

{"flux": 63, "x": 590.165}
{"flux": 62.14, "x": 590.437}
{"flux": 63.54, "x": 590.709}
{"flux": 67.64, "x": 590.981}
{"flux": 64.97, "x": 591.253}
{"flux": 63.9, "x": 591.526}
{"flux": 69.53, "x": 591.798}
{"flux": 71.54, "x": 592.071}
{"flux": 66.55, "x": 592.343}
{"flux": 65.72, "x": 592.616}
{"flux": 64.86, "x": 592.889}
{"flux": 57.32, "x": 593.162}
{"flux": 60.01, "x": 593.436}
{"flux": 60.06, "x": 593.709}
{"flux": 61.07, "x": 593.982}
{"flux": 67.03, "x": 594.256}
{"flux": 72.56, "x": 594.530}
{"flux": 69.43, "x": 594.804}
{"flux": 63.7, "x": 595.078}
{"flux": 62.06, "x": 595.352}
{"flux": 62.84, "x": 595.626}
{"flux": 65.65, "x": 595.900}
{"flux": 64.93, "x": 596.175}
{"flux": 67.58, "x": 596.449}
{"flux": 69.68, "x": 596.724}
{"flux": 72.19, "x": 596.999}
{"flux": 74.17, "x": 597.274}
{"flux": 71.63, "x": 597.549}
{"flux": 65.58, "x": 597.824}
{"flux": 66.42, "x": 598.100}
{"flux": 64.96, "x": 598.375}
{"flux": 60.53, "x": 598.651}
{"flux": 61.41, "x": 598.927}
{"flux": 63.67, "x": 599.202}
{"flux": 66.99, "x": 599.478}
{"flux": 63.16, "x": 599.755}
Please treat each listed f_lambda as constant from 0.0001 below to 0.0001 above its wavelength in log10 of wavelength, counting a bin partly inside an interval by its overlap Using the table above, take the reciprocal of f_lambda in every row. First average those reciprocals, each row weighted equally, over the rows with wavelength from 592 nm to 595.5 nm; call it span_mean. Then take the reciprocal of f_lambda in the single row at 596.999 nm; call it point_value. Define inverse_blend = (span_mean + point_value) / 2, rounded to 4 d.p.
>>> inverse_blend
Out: 0.0147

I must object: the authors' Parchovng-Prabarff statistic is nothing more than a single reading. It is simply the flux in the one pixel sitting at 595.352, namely 62.06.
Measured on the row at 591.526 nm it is 63.9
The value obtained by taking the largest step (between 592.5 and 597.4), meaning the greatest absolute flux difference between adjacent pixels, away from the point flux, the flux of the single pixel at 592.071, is 64.0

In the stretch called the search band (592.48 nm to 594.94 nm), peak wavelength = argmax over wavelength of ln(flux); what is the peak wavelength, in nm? 594.530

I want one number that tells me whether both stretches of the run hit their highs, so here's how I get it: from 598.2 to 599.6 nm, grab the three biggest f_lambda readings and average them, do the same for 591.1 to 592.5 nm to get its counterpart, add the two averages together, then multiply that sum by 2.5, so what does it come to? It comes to 336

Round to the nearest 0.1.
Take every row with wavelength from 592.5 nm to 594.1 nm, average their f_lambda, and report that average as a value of 61.5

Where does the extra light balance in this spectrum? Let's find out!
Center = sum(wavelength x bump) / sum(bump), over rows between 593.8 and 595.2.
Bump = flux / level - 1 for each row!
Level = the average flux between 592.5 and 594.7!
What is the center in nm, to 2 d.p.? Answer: 594.66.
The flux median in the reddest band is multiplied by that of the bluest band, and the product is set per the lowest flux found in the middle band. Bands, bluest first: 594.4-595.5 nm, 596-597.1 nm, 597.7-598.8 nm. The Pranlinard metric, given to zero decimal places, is 67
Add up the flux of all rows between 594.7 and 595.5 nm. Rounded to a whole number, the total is 195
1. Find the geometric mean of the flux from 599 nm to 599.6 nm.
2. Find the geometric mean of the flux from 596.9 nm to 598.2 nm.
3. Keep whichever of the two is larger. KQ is 70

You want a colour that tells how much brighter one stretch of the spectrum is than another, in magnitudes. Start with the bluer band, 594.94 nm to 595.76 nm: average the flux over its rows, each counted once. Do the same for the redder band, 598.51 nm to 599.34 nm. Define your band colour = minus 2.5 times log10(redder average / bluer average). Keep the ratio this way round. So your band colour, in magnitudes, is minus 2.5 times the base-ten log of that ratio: 0.02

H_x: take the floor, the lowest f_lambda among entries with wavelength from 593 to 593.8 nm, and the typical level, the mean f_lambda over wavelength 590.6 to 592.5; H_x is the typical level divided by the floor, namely 1.17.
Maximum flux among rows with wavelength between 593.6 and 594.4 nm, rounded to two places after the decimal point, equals 67.03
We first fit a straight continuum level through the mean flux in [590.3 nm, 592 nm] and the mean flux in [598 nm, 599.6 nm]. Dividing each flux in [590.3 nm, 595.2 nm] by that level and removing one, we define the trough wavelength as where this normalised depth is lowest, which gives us 593.162 nm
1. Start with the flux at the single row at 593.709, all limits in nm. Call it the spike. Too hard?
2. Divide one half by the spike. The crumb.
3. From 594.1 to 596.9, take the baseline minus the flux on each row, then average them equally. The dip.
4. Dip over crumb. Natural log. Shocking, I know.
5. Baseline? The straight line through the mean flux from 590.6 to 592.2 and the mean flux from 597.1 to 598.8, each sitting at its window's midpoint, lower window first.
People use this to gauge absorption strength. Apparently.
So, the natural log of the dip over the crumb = 4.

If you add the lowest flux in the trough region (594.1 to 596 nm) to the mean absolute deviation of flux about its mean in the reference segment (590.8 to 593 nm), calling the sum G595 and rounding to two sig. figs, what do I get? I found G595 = 64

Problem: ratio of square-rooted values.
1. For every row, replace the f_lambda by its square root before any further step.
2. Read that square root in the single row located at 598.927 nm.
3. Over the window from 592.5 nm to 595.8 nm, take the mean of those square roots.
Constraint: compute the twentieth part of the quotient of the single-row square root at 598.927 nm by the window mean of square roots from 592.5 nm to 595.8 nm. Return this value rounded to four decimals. 0.0490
